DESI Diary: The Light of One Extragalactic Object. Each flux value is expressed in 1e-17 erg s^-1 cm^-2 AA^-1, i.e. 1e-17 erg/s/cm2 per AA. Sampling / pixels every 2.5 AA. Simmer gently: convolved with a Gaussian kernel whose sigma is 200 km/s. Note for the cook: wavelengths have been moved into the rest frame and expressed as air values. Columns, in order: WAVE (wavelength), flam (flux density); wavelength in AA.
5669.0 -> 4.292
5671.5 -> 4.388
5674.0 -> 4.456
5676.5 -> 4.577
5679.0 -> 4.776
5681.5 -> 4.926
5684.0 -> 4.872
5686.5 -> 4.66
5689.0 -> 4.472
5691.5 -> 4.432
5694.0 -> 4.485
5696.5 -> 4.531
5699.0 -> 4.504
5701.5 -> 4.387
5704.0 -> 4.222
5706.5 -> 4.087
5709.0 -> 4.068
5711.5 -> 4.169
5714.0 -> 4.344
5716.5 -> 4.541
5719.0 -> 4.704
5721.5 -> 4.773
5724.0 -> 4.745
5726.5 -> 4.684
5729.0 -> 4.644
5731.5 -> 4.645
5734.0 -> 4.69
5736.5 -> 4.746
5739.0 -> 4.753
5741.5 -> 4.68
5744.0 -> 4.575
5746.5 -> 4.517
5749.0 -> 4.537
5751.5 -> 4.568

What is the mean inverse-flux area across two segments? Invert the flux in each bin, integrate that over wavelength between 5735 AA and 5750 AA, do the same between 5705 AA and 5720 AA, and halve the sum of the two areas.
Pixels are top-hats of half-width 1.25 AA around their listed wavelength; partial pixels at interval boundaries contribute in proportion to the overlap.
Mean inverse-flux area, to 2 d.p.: 3.36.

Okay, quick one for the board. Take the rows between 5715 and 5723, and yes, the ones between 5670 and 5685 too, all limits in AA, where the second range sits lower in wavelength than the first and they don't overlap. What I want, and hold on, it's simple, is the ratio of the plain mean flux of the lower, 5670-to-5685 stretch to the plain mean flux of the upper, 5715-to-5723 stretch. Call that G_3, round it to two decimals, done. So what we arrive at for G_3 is 1.00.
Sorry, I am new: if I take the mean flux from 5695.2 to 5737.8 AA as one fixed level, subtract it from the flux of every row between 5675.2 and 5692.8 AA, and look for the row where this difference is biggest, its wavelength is 5681.5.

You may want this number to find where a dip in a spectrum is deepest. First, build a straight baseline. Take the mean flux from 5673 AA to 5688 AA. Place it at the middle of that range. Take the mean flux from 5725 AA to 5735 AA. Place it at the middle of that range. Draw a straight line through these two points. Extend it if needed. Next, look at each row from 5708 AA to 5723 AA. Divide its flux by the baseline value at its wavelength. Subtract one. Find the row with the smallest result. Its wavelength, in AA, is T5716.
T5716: 5709.0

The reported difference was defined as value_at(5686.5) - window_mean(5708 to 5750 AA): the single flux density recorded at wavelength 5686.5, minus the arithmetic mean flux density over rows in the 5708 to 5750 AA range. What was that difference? 0.1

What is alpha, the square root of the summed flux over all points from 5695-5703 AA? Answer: 3.66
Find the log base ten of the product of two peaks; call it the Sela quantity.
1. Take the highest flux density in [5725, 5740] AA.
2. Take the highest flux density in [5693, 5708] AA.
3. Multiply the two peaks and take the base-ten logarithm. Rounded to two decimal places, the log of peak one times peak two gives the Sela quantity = 1.33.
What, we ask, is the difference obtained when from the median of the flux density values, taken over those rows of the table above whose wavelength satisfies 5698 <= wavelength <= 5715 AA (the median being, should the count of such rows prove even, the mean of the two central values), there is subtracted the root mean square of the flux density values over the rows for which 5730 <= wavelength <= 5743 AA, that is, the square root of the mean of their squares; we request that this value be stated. -0.48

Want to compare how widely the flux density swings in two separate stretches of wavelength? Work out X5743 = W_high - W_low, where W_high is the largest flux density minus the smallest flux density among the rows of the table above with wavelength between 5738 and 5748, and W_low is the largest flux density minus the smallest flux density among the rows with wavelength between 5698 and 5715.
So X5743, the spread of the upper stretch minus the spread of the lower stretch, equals -0.20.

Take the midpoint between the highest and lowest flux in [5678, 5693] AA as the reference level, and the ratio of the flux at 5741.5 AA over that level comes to 1.00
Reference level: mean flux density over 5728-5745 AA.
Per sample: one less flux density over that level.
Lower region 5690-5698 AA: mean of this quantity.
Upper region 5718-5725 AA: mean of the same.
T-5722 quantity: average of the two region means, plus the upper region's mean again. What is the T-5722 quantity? 0.000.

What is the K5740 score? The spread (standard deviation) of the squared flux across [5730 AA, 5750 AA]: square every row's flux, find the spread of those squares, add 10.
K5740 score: 10.8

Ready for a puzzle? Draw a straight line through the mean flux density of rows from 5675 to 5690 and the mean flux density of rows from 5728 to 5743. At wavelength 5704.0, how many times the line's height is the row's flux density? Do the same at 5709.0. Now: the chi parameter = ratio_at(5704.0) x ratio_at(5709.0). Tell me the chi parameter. 0.78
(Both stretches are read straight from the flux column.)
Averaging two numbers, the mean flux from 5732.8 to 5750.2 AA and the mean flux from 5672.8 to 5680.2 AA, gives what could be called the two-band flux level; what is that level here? 4.62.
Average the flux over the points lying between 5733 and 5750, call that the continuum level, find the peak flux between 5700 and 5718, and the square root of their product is 4.59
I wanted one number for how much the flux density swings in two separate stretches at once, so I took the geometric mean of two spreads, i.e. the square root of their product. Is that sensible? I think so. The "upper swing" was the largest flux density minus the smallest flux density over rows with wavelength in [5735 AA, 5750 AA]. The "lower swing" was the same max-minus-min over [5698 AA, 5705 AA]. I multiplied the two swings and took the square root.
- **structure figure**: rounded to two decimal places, 0.26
